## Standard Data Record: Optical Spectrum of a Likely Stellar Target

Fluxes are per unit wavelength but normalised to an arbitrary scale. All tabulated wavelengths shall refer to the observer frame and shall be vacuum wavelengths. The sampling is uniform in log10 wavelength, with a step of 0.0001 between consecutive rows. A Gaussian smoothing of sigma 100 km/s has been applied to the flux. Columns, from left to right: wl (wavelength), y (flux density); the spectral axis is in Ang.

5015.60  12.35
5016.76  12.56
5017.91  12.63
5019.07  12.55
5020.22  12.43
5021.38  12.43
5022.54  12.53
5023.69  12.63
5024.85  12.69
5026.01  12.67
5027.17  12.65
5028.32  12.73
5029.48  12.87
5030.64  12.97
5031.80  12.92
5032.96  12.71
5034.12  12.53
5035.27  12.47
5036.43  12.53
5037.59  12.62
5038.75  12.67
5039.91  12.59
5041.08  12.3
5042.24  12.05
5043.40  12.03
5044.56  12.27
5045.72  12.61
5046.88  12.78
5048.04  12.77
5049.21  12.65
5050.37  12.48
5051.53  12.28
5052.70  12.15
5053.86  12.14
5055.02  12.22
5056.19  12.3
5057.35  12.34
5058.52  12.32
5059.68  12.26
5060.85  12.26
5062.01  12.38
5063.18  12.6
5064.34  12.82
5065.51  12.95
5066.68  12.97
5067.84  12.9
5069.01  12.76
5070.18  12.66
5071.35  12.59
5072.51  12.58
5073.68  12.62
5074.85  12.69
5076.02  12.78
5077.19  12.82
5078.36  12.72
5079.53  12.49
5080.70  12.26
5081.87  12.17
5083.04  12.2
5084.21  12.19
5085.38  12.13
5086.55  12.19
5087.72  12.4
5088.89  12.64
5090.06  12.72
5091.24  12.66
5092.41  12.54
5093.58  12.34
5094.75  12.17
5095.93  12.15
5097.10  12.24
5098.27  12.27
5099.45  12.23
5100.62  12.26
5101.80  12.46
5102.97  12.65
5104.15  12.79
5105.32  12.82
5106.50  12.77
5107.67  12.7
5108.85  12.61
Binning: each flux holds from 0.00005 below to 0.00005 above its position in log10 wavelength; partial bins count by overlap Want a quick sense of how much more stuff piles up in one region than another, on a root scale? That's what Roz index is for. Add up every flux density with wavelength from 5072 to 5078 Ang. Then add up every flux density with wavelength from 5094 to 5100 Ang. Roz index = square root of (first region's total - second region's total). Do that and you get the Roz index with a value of 1.6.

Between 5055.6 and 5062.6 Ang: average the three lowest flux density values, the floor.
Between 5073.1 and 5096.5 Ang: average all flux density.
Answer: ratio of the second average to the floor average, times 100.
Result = 101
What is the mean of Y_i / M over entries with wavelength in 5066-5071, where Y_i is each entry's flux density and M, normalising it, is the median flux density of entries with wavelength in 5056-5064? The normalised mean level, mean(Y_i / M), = 1.04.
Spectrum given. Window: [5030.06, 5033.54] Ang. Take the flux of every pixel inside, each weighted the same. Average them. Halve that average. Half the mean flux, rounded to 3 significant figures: 6.43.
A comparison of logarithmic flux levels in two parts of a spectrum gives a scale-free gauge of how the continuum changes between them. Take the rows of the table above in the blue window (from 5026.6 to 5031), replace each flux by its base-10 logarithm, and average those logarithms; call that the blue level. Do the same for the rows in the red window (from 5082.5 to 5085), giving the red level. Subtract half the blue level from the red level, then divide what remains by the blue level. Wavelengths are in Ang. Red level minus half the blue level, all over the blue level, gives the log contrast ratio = 0.481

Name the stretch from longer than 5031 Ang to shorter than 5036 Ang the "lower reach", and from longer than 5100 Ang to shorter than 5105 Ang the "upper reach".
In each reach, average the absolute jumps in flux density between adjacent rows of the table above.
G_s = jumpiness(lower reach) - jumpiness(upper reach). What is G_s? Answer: -0.027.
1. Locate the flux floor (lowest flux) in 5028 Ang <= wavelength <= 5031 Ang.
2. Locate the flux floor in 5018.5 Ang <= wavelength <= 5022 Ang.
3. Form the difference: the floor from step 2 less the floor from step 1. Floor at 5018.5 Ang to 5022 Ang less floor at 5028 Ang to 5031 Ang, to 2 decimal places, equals -0.30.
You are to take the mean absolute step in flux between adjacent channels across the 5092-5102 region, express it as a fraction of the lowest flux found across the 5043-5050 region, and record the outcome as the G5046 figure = 0.0081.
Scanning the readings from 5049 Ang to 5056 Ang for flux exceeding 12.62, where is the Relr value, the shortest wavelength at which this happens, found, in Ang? 5049.21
